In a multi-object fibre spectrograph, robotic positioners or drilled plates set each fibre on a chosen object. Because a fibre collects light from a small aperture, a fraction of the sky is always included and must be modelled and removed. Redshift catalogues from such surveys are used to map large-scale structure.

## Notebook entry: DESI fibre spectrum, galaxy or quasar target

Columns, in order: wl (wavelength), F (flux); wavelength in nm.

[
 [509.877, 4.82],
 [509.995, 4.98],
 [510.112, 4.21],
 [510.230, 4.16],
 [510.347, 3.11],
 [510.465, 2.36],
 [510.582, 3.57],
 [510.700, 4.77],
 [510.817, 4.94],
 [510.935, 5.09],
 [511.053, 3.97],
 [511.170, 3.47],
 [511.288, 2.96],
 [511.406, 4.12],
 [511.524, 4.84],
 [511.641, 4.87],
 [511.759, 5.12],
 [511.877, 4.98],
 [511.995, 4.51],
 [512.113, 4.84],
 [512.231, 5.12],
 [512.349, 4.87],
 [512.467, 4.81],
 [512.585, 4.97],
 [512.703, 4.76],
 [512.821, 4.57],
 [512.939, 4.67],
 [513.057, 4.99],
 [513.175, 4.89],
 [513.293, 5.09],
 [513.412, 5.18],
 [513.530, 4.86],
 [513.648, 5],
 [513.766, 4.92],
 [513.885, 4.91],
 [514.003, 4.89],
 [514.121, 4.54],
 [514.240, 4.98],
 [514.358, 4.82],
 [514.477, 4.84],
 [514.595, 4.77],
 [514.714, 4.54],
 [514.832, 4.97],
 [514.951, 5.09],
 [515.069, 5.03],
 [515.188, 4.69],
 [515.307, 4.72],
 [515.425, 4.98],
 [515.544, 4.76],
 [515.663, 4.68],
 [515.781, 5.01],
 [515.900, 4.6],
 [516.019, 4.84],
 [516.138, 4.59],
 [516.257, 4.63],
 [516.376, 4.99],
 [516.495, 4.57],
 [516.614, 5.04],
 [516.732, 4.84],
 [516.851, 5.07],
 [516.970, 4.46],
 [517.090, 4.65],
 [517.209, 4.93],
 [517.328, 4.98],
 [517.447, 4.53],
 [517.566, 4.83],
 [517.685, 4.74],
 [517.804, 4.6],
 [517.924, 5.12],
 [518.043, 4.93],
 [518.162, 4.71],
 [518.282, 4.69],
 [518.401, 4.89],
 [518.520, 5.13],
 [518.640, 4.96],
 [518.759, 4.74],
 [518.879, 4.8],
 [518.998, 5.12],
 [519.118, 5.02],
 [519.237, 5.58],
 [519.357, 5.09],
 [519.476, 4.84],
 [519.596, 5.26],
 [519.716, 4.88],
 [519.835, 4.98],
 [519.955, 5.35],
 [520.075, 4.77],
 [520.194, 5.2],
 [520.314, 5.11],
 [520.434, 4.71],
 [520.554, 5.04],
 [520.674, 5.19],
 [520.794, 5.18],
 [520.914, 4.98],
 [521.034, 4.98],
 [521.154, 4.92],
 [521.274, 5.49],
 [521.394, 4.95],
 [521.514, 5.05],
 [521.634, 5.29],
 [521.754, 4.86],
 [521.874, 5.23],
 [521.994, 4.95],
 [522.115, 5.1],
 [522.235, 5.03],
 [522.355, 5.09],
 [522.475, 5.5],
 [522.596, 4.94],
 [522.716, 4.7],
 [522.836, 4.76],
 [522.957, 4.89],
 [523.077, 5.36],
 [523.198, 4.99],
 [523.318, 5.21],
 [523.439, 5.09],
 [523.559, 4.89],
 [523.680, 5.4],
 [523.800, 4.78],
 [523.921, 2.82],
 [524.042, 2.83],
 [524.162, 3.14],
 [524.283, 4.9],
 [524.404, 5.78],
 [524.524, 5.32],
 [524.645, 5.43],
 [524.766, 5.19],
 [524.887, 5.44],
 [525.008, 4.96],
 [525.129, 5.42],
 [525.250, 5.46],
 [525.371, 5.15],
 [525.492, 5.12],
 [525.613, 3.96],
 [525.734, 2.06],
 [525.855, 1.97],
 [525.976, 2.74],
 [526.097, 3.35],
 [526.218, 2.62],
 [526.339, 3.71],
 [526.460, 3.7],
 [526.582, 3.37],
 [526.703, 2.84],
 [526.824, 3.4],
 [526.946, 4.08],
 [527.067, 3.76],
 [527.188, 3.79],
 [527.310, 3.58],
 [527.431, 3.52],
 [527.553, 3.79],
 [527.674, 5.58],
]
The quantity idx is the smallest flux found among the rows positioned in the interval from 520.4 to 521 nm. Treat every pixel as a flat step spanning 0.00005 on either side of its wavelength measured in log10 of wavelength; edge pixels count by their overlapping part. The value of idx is 4.71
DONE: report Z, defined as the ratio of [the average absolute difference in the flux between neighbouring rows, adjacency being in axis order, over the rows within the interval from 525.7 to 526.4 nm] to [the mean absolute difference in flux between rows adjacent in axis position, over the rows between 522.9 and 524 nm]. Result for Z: 1.2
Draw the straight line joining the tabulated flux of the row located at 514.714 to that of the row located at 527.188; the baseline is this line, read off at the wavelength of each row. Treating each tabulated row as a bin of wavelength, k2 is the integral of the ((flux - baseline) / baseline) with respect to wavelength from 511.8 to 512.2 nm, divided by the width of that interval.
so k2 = 0.02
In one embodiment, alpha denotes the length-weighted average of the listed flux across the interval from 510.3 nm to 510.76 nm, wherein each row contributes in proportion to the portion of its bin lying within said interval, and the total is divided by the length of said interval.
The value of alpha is 3.47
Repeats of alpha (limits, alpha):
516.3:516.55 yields 4.77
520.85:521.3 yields 5.06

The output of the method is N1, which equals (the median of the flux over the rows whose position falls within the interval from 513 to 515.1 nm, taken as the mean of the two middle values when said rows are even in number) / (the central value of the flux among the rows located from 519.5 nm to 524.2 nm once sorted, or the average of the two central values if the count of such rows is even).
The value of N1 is 0.98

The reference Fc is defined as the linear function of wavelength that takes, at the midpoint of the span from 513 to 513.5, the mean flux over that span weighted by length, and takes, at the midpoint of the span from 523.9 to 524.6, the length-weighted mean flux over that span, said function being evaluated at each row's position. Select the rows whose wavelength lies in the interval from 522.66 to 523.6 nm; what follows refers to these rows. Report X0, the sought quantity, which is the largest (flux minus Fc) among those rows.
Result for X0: 1.0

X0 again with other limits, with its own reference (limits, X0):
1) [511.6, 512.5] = 0.0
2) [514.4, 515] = 0.2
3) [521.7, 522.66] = 1.1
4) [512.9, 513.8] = 0.2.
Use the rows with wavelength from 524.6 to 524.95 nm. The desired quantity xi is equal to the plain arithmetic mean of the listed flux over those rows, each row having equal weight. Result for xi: 5.35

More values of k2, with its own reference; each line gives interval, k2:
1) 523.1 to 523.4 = 0.27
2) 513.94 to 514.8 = 0.05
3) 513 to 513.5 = 0.09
